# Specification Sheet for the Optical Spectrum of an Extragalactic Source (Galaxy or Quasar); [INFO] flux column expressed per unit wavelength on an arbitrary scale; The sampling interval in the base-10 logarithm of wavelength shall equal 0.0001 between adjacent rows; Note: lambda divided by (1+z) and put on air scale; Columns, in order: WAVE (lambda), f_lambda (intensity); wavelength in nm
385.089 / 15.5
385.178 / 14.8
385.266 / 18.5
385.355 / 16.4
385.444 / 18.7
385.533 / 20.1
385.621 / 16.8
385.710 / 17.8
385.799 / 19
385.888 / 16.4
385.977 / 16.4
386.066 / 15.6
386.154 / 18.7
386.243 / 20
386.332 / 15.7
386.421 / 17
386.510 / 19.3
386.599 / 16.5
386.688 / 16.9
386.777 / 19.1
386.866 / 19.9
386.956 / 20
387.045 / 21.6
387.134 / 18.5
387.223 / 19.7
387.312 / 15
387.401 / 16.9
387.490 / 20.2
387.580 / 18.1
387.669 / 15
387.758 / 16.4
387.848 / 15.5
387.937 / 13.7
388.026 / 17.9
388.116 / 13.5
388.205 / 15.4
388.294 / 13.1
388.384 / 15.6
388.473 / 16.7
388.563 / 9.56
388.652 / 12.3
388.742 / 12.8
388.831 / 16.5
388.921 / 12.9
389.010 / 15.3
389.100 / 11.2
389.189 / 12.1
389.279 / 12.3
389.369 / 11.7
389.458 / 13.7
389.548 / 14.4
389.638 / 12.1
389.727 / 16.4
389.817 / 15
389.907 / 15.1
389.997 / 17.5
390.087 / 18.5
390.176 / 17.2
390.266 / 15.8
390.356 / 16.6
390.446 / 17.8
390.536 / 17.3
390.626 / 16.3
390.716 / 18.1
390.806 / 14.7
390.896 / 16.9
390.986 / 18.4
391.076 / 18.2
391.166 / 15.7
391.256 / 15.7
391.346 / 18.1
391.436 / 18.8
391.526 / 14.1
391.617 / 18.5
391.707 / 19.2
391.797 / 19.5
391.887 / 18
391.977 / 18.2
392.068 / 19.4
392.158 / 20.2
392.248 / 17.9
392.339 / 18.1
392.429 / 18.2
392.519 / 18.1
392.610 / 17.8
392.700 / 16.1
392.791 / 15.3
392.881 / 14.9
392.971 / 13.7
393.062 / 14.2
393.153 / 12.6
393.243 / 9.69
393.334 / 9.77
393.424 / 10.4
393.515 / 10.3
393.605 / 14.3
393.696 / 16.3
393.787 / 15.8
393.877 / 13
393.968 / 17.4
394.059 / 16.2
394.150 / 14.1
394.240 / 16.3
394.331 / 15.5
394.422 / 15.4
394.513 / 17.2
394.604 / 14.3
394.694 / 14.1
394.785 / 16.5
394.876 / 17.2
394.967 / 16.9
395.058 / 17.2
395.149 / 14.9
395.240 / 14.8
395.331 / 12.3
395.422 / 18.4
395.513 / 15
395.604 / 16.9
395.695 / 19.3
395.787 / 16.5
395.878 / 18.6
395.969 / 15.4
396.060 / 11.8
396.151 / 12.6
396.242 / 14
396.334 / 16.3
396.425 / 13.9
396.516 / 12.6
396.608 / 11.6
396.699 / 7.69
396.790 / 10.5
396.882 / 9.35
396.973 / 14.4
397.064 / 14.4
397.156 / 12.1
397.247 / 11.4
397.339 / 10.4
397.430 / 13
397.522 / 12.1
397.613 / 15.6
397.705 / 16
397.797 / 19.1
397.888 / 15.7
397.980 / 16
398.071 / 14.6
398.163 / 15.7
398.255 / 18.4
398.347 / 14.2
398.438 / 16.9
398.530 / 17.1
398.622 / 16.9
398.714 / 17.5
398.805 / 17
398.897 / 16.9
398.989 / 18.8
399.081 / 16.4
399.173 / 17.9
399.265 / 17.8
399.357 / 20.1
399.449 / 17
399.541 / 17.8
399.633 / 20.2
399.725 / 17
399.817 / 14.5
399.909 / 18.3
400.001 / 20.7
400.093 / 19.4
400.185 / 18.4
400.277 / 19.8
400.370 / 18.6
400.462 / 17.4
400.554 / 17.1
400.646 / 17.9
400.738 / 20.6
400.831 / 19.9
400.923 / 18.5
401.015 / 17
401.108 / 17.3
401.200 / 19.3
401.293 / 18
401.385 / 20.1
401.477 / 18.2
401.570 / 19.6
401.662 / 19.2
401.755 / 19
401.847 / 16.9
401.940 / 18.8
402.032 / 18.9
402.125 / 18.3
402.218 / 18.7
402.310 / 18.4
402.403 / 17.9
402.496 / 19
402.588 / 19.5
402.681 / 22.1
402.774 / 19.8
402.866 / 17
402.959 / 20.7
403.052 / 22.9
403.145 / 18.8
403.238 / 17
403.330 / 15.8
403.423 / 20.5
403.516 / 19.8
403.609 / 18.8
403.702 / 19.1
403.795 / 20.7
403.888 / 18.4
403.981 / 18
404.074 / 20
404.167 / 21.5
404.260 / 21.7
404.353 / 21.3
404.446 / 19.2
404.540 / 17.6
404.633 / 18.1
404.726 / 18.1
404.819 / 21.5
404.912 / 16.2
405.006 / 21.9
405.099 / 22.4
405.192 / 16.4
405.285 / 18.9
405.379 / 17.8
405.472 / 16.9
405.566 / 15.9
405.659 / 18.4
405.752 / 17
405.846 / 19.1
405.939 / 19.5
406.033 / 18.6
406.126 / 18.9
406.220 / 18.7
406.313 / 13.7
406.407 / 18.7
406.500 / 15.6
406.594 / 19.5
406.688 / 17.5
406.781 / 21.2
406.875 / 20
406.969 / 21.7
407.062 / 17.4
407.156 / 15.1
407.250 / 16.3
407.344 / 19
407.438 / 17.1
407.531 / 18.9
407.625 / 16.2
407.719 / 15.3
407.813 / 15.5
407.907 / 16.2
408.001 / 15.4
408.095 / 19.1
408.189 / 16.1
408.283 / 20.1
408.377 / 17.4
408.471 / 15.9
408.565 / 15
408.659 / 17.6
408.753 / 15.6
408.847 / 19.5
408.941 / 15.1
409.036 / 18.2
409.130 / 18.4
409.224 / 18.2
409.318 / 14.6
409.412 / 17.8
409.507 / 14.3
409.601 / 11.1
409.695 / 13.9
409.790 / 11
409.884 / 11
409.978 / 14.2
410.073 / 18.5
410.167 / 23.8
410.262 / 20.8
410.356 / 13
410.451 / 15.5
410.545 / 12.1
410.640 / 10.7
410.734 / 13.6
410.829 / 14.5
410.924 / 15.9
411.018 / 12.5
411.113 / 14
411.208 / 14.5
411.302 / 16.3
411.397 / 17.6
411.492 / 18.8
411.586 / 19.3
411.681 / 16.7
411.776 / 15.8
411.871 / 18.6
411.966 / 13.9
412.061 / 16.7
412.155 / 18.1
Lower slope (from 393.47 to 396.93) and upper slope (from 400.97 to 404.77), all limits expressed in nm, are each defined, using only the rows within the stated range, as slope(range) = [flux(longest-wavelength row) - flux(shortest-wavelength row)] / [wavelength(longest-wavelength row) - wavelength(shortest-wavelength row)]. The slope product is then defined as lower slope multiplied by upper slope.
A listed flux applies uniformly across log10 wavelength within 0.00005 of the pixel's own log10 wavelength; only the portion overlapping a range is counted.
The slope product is 0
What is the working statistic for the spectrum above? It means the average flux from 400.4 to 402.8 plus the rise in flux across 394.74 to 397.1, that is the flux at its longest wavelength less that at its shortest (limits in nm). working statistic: 17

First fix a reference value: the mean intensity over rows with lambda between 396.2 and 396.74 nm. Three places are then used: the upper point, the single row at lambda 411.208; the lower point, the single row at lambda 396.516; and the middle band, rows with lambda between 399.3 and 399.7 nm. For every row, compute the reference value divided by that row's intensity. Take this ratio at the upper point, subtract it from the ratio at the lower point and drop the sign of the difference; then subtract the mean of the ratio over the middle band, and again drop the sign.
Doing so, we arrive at 0.55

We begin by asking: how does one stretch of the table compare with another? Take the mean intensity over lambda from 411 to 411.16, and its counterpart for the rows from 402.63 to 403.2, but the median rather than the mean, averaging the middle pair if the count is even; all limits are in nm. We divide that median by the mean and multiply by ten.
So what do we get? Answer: 15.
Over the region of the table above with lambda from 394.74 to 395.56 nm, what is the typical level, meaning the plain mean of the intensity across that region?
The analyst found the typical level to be 15.9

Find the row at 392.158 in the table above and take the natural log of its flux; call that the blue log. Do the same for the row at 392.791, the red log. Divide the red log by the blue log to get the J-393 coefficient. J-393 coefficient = 0.91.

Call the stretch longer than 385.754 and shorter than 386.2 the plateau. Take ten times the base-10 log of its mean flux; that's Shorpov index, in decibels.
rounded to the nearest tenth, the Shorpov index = 12.4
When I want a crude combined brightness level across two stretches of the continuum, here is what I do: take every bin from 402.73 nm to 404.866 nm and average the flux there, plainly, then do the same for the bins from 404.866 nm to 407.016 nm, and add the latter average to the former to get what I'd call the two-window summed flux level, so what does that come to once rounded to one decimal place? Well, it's 37.9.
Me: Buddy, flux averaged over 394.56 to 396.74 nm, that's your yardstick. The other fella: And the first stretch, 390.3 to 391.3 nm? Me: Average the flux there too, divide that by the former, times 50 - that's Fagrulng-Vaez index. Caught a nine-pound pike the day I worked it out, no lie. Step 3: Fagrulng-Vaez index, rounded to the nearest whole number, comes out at 56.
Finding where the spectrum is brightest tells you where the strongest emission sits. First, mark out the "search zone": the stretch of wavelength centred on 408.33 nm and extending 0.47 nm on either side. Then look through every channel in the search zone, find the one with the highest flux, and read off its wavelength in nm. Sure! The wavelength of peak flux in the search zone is 408.283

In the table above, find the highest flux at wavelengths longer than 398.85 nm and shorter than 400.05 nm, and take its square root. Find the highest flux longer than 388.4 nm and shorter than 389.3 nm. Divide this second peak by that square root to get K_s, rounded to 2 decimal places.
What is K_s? 3.67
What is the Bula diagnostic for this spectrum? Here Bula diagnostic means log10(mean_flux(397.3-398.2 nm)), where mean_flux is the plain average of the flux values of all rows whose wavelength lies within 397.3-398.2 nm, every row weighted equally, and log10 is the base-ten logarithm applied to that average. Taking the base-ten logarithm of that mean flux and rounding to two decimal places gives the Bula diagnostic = 1.17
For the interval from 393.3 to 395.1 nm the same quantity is 1.17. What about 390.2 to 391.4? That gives 1.23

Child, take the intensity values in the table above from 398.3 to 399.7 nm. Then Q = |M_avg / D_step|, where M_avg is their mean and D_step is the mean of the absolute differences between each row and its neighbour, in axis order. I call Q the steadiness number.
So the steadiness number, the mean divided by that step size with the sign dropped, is 13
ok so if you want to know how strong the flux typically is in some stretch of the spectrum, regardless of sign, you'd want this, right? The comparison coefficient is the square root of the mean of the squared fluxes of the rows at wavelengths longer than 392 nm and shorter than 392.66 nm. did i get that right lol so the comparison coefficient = 19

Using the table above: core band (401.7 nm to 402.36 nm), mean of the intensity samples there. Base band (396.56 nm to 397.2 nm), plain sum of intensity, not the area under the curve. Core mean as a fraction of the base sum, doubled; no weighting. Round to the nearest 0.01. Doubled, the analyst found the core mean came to 0.46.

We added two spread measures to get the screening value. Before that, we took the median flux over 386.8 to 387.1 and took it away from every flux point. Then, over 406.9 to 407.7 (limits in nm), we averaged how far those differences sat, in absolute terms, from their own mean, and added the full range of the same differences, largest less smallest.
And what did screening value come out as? 8.2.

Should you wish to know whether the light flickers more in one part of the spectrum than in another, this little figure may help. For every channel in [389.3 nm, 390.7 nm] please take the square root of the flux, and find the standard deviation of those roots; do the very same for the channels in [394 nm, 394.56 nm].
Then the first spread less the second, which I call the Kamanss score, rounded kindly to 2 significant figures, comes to 0.13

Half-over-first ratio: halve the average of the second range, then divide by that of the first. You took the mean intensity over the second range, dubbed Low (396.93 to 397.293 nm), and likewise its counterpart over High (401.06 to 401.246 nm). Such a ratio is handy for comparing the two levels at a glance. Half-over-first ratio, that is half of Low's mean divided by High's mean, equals 0.36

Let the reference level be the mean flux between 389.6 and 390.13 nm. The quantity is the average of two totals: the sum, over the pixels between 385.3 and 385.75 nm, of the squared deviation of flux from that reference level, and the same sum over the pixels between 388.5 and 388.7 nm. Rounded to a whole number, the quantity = 42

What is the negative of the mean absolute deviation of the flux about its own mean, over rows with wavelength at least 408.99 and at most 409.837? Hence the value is -2.6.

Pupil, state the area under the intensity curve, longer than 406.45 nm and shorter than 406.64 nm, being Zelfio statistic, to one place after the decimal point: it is 3.3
